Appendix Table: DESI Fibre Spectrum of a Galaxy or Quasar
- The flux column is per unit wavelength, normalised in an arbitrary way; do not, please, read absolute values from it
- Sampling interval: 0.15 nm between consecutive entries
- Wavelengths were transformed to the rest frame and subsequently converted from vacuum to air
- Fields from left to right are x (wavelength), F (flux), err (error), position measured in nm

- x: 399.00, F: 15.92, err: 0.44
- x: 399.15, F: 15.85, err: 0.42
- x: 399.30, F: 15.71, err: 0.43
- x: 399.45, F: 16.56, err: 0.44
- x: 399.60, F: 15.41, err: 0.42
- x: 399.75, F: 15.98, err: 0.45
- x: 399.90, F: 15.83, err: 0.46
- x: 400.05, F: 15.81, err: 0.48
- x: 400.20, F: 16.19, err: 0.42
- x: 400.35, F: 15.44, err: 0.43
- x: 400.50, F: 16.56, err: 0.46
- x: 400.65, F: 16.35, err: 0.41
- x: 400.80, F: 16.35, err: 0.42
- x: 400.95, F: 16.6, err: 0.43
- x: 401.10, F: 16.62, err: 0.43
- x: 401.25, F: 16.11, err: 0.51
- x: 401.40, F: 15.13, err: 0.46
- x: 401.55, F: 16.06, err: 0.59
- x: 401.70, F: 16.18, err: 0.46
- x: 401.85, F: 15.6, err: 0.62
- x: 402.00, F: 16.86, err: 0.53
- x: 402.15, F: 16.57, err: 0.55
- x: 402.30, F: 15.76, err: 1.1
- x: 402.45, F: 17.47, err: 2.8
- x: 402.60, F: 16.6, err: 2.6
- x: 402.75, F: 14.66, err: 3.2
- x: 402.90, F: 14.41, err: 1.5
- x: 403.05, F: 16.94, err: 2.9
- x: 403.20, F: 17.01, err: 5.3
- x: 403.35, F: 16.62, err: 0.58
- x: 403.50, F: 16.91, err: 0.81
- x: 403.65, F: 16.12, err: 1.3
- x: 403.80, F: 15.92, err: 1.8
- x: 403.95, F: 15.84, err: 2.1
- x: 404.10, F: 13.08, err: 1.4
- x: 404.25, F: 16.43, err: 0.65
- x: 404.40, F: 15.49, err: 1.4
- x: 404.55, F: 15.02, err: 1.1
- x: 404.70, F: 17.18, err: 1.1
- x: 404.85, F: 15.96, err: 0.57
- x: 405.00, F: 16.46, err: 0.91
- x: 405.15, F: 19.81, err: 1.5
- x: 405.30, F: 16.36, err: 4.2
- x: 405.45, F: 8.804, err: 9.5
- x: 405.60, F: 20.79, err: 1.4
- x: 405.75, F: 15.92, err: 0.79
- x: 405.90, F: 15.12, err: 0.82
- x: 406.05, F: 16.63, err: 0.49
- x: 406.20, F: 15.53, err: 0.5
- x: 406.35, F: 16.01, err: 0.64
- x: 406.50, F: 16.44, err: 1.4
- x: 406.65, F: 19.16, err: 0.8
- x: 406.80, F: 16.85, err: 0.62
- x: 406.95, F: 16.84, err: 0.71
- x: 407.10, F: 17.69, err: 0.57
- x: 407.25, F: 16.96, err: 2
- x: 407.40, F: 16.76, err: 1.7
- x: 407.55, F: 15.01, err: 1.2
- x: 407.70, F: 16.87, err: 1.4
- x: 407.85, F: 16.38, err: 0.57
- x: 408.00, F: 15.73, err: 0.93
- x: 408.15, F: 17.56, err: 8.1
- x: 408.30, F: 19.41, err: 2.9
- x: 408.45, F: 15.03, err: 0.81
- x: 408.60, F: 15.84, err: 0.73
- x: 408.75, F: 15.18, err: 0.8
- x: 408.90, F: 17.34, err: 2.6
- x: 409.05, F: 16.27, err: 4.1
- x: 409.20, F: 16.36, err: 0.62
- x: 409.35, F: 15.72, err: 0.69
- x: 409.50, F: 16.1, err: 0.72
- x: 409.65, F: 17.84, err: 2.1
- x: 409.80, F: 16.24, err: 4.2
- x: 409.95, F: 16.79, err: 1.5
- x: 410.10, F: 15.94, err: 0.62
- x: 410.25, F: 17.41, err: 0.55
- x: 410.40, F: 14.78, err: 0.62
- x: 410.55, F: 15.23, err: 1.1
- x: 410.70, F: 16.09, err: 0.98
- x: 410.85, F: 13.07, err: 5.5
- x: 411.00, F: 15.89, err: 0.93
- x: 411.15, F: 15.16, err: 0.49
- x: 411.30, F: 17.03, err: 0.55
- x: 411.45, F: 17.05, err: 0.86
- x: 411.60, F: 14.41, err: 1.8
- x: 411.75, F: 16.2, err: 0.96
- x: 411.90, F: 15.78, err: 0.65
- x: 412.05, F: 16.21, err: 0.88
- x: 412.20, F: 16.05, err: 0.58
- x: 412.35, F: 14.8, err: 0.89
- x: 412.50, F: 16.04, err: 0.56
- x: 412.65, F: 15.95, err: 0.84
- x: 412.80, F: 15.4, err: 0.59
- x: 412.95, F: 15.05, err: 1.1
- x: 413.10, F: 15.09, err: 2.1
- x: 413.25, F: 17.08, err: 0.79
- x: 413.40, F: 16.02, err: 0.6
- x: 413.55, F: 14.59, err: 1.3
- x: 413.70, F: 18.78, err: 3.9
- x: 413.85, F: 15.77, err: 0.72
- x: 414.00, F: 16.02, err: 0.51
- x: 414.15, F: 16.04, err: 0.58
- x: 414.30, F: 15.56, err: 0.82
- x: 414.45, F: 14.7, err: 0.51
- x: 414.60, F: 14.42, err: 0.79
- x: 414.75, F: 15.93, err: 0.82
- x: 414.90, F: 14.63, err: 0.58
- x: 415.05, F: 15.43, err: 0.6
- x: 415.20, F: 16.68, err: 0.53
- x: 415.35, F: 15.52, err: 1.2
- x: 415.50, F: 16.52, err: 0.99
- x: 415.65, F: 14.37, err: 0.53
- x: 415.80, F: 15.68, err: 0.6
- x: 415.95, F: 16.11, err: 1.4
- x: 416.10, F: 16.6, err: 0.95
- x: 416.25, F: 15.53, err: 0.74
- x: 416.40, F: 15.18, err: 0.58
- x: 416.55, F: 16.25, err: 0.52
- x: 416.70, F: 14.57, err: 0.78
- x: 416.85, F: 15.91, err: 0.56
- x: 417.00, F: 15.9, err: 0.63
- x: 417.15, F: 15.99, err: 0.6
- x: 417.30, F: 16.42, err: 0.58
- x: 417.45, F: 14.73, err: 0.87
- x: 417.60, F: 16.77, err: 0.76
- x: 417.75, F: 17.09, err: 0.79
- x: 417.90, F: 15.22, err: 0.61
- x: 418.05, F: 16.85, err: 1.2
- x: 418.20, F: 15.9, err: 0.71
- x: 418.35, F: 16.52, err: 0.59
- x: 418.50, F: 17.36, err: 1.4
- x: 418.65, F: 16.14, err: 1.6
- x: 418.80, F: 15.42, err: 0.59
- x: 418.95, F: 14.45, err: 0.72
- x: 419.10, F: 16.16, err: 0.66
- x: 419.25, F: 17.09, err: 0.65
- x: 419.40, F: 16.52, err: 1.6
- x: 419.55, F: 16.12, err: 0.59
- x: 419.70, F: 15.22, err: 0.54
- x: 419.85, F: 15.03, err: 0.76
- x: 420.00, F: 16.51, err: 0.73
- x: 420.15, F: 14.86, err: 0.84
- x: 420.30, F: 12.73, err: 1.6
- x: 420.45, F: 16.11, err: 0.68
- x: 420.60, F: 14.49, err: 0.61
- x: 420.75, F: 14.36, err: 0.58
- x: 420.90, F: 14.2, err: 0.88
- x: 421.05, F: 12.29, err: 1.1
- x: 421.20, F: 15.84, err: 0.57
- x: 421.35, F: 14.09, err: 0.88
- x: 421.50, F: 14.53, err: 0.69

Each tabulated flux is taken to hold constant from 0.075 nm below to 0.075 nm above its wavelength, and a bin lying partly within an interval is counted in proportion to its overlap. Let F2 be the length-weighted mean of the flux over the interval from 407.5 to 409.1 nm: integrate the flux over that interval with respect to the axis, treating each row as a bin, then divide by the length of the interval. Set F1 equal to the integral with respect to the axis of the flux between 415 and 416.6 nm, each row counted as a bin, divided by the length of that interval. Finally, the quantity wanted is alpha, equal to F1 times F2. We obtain 260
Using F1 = 15.8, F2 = 16.4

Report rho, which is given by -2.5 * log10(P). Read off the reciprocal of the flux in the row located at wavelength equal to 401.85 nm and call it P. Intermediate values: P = 0.0641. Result 2.98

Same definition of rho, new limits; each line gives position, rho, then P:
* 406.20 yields 2.98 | 0.0644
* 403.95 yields 3.00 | 0.0631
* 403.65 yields 3.02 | 0.0620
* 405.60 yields 3.29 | 0.0481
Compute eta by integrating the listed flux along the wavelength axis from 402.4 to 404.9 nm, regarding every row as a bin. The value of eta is 39.9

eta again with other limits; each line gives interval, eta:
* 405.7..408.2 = 41.4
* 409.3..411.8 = 39.8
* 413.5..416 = 39.2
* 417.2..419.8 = 41.9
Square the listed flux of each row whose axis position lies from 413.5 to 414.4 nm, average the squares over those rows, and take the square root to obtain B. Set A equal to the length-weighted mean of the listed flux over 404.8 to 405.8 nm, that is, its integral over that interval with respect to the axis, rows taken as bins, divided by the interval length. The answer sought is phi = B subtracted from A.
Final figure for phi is 0.1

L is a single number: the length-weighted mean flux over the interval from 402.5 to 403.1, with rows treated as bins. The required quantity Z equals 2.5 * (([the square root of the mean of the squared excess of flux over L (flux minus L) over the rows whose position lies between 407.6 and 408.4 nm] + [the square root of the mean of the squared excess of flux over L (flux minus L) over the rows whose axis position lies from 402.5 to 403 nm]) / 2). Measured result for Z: 3.8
